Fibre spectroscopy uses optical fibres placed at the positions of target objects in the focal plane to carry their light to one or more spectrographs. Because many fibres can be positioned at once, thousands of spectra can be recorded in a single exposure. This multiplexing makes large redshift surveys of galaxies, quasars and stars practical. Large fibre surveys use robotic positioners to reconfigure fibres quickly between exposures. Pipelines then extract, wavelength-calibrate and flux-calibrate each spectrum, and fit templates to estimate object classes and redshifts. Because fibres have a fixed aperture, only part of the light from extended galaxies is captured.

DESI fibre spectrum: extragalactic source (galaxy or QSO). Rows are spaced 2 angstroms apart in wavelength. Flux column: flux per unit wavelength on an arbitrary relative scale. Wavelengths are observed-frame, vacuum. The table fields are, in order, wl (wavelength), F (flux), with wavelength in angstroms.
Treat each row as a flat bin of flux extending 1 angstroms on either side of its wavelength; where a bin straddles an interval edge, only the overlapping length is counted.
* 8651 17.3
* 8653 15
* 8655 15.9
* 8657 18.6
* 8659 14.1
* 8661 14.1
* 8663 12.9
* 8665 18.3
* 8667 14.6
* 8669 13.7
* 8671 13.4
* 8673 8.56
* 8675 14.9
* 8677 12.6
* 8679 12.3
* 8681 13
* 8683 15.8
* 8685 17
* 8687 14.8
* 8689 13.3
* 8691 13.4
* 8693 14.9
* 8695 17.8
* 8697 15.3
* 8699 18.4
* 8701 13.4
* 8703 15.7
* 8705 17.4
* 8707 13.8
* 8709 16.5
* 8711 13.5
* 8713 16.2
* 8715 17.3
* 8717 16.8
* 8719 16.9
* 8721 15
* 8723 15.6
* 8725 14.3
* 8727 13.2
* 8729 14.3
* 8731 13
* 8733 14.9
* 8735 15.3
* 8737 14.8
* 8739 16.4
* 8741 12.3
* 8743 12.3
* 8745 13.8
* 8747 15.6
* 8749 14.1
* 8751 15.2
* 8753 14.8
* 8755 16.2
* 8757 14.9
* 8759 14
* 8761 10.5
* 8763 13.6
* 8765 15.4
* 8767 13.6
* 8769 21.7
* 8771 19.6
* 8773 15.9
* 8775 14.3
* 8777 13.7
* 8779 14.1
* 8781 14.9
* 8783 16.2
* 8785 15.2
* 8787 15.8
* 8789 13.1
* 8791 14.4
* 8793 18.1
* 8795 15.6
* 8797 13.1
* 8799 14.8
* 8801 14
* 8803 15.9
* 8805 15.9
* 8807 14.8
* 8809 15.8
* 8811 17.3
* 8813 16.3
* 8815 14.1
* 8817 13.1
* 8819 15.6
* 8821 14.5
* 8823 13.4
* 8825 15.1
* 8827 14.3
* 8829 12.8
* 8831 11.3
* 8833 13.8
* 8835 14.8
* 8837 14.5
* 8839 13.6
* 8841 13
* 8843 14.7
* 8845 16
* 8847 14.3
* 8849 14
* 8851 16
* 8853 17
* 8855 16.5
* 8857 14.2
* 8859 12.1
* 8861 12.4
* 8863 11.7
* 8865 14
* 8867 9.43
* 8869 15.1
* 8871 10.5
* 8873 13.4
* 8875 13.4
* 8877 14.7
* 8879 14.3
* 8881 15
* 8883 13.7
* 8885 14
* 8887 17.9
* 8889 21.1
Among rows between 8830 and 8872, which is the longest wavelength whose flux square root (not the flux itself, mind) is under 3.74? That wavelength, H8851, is 8871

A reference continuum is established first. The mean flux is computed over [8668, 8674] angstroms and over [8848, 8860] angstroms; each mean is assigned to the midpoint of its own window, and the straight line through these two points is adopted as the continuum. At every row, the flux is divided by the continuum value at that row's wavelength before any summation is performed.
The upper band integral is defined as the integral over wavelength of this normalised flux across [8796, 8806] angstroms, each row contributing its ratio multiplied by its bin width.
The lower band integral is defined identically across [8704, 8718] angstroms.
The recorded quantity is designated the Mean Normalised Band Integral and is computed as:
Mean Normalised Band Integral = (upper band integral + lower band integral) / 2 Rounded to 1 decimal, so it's 14.1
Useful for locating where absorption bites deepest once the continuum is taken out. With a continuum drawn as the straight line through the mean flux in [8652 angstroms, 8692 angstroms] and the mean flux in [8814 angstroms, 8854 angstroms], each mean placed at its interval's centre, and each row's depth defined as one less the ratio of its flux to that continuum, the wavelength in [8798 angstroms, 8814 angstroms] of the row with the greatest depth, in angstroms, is 8801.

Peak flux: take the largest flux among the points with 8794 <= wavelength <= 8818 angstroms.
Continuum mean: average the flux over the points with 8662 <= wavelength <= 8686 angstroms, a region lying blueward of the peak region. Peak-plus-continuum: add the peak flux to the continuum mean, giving 31.2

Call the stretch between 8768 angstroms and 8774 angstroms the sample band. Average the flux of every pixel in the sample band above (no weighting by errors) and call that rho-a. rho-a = 19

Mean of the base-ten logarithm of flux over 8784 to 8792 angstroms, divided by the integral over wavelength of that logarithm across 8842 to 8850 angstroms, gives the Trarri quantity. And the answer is 0.12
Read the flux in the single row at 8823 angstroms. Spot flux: 13.4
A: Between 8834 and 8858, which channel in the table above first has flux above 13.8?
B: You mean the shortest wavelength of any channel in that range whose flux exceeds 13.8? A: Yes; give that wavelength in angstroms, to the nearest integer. 8835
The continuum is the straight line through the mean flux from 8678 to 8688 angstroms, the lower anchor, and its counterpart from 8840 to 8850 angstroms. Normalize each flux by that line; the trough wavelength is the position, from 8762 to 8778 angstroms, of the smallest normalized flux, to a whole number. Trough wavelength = 8763 angstroms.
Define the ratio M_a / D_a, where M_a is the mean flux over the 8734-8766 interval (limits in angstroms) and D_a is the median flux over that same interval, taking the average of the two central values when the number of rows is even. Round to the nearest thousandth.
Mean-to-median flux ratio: 0.968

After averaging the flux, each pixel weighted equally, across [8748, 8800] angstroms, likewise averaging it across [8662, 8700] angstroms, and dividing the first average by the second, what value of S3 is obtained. 1.04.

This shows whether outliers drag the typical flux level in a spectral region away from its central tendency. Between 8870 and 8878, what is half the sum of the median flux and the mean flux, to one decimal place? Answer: 13.2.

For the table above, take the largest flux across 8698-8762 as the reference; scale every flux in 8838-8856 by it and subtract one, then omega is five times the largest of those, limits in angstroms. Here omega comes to -0.4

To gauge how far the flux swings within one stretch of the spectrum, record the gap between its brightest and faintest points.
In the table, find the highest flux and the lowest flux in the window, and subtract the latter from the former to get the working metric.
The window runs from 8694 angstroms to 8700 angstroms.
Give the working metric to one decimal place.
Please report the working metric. 3.1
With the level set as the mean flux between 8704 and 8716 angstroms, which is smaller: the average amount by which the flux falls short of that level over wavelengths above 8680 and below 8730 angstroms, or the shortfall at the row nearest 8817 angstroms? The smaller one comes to 0.44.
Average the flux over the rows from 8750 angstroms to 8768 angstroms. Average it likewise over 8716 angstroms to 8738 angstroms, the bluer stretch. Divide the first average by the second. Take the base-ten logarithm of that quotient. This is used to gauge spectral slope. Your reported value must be -0.020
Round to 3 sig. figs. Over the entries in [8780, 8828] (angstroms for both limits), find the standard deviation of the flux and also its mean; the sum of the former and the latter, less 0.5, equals 15.8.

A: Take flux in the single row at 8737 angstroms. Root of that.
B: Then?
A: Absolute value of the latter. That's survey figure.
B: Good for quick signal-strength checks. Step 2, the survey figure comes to 3.85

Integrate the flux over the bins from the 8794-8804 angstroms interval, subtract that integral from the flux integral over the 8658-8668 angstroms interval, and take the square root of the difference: 1.1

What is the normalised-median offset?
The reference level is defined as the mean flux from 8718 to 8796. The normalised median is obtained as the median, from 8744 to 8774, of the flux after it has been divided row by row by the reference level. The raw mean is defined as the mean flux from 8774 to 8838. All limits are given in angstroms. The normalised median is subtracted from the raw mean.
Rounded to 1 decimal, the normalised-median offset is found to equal 13.7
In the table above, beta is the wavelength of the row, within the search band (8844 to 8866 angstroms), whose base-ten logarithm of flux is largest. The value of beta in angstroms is 8853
